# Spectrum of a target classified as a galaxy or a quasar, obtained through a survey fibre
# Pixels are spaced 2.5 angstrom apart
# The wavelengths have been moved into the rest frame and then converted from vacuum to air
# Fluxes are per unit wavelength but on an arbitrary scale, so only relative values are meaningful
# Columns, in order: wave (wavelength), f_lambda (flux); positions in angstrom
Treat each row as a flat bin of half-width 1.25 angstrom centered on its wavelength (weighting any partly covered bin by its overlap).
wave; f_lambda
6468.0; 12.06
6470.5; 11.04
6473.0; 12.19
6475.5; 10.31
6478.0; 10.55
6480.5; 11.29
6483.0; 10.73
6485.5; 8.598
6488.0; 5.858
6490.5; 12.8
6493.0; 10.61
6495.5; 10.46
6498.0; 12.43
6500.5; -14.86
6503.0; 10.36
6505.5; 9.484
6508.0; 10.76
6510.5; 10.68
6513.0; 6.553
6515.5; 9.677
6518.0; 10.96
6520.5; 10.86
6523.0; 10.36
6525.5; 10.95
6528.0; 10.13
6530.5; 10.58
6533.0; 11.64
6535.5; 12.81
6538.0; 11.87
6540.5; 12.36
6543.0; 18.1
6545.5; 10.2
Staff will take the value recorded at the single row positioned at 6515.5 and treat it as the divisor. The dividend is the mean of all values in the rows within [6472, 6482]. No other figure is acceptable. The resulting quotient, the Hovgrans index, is 1.1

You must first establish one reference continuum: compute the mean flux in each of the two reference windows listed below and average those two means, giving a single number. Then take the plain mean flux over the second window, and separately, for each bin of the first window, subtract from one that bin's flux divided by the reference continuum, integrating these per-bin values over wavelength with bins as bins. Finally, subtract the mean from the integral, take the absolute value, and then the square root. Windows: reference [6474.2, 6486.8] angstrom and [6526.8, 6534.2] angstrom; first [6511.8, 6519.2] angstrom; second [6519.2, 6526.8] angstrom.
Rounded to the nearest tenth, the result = 3.1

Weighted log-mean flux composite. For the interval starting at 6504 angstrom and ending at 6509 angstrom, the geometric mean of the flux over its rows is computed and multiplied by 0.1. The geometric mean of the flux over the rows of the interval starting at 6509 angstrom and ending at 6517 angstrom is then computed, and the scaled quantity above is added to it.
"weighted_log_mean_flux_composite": 10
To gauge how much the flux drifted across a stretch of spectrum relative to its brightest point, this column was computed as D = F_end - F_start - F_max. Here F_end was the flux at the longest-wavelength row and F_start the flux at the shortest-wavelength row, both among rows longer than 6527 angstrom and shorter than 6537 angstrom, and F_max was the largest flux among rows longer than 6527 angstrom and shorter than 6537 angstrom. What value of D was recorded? -10.1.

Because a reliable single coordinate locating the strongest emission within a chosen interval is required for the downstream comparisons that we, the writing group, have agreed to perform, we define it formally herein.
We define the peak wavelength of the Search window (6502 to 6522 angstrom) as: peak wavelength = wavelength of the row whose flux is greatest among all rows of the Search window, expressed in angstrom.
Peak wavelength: 6518.0 angstrom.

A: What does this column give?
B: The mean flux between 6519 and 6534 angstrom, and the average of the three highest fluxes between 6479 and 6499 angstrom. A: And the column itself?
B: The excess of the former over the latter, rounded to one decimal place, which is -1.4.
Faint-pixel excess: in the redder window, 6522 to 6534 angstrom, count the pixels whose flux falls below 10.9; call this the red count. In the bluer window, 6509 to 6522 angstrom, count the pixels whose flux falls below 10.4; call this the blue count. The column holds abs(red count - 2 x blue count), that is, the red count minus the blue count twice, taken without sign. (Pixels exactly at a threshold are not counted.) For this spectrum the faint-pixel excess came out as 1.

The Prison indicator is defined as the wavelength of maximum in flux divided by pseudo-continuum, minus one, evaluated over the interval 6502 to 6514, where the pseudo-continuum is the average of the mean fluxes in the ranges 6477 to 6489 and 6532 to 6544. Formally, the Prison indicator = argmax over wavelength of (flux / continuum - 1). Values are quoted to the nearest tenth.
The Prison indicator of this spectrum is 6508.0 angstrom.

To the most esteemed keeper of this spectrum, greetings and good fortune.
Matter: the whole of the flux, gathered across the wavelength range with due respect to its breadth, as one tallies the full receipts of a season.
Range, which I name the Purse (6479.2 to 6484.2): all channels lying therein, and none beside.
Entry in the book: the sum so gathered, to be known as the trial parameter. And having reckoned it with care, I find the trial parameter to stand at 55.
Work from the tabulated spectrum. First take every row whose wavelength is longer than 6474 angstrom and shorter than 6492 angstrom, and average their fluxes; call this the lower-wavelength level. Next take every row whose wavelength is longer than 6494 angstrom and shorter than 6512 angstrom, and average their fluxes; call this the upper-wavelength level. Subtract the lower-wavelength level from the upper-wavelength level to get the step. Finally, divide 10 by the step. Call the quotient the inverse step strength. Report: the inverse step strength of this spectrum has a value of -3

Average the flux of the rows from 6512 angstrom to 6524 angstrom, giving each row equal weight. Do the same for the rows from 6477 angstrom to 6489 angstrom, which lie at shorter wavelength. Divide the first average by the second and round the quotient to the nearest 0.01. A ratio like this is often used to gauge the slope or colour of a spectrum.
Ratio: 1.03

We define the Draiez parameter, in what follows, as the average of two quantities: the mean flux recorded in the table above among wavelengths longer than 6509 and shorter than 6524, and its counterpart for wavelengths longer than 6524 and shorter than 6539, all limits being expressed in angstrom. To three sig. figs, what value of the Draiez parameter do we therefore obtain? 10.6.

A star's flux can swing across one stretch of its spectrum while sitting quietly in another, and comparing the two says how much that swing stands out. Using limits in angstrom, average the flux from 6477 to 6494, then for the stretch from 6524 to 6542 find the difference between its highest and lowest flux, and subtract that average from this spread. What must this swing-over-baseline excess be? -7.4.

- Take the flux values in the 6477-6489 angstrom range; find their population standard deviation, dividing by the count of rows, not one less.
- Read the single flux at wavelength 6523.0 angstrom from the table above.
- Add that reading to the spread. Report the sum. 12.4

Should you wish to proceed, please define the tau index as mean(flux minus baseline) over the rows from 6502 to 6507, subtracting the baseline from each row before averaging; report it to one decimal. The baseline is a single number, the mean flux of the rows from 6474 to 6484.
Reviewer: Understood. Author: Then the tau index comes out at -0.8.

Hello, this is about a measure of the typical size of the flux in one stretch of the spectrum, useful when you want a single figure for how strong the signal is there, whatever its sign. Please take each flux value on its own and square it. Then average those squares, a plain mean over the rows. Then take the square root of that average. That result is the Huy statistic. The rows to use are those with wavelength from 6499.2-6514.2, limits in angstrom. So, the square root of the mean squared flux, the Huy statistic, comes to 10.7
